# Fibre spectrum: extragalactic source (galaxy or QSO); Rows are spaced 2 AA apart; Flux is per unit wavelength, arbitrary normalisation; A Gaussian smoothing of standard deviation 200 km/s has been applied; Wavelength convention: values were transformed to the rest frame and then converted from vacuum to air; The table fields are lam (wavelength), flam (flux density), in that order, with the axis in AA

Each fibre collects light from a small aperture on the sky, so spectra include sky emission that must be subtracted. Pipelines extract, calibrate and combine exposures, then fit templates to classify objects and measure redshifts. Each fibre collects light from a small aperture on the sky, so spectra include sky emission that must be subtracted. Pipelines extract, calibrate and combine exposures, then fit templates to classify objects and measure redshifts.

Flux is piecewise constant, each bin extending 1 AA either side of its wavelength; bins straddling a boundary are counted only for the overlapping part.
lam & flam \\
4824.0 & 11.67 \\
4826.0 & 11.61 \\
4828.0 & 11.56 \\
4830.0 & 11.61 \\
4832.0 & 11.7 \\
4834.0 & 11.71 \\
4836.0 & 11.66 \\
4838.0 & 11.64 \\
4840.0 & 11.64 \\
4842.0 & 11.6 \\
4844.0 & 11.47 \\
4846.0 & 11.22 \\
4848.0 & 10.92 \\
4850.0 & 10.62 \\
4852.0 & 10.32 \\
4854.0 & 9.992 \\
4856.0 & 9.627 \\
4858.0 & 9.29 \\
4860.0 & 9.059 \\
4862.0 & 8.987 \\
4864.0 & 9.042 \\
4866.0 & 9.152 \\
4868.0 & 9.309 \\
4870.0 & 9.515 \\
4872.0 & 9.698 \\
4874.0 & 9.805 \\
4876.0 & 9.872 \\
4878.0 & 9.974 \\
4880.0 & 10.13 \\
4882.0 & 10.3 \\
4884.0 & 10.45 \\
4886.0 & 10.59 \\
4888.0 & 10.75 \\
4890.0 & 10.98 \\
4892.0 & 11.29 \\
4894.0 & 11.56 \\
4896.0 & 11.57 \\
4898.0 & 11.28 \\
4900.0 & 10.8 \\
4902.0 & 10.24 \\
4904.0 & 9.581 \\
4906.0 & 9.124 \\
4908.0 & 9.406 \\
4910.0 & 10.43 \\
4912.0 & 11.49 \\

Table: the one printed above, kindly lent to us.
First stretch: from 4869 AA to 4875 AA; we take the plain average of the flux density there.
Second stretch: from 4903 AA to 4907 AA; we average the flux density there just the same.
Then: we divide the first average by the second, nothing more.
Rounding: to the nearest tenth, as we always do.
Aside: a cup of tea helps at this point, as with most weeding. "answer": 1.0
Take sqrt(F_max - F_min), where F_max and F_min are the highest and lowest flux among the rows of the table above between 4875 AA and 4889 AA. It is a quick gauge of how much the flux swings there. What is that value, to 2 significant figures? 0.94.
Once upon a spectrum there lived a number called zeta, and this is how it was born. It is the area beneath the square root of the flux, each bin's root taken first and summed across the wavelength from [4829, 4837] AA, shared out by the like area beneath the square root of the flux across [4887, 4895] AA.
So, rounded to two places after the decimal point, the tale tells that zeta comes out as 1.02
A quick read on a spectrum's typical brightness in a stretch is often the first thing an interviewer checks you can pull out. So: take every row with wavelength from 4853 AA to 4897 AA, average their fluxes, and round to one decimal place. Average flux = 10.0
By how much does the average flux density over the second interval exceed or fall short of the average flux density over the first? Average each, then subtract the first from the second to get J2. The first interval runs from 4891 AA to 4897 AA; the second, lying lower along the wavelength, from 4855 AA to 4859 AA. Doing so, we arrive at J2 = -2.0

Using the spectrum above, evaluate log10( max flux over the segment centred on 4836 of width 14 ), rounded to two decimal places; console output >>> 1.07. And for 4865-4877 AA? 0.99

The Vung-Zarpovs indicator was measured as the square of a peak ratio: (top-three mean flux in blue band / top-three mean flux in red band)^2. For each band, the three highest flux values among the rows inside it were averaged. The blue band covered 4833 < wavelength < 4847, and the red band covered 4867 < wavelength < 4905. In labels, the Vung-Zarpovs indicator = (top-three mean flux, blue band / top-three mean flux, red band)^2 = 1.03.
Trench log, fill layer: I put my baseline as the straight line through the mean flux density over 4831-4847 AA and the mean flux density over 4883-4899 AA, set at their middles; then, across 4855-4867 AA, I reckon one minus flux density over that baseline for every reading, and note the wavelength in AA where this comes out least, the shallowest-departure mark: 4856.0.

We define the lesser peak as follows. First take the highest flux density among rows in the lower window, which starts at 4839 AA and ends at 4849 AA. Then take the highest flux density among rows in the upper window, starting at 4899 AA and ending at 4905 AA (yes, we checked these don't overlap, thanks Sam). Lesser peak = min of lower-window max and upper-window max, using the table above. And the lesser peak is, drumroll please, 10.8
